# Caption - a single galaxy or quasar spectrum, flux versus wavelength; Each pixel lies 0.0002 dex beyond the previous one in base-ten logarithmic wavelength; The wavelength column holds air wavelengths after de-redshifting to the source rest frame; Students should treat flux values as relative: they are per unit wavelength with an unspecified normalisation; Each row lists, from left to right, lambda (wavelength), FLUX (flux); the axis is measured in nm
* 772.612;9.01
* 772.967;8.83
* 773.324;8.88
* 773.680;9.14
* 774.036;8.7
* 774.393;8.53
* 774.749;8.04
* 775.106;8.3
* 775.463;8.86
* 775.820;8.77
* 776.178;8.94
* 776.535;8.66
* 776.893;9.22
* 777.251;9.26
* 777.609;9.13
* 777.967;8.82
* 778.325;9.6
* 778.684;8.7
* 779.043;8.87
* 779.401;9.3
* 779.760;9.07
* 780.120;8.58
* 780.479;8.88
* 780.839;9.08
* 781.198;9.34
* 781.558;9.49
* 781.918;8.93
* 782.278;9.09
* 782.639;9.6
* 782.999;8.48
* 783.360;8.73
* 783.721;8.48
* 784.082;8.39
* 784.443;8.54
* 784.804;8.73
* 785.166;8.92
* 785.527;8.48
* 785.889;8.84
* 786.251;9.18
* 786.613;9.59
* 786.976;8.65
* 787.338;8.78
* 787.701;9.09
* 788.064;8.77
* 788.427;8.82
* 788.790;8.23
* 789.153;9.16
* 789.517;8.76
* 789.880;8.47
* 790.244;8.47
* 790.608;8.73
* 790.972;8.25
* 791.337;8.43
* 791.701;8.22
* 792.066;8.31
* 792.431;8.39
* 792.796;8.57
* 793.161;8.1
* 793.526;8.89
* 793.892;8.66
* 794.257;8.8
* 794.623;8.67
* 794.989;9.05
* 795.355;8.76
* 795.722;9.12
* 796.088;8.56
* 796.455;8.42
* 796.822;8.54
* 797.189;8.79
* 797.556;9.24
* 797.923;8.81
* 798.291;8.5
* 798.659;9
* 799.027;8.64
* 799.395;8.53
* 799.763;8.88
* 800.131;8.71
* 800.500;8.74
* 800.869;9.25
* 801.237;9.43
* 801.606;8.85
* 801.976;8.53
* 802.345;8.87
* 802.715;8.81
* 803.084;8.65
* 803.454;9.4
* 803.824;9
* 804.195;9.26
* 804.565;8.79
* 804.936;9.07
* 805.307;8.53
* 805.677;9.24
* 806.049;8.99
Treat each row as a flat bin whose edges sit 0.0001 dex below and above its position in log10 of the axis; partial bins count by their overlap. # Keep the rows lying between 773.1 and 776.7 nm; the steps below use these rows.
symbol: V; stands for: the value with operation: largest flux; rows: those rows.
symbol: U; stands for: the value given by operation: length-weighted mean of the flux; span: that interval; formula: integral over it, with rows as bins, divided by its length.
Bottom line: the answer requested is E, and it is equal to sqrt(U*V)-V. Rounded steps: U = 8.68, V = 9.14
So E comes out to -0.231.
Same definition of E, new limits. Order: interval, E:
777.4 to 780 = -0.274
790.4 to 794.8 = -0.196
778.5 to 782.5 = -0.231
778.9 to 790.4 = -0.373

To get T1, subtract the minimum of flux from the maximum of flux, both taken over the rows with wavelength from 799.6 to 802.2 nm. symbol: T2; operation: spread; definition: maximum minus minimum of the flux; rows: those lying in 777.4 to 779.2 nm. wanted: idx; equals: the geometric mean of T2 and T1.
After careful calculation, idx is 0.9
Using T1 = 0.90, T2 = 0.90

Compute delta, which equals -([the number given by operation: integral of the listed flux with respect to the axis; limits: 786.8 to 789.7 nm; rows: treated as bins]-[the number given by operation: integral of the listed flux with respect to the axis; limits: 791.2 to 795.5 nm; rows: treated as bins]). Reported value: 11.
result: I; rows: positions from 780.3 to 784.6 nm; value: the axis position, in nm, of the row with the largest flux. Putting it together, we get 782.639 nm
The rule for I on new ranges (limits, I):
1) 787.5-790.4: 789.153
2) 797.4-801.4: 801.237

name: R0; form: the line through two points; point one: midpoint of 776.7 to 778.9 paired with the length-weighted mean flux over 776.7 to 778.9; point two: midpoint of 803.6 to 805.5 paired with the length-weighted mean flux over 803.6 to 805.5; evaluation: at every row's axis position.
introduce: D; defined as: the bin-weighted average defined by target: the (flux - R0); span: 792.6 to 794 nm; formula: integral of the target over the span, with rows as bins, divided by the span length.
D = -0.5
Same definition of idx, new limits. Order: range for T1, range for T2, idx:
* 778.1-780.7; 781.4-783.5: 1.1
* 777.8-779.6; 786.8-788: 0.6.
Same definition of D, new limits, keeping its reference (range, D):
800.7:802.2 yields 0.0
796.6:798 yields -0.2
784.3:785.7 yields -0.4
